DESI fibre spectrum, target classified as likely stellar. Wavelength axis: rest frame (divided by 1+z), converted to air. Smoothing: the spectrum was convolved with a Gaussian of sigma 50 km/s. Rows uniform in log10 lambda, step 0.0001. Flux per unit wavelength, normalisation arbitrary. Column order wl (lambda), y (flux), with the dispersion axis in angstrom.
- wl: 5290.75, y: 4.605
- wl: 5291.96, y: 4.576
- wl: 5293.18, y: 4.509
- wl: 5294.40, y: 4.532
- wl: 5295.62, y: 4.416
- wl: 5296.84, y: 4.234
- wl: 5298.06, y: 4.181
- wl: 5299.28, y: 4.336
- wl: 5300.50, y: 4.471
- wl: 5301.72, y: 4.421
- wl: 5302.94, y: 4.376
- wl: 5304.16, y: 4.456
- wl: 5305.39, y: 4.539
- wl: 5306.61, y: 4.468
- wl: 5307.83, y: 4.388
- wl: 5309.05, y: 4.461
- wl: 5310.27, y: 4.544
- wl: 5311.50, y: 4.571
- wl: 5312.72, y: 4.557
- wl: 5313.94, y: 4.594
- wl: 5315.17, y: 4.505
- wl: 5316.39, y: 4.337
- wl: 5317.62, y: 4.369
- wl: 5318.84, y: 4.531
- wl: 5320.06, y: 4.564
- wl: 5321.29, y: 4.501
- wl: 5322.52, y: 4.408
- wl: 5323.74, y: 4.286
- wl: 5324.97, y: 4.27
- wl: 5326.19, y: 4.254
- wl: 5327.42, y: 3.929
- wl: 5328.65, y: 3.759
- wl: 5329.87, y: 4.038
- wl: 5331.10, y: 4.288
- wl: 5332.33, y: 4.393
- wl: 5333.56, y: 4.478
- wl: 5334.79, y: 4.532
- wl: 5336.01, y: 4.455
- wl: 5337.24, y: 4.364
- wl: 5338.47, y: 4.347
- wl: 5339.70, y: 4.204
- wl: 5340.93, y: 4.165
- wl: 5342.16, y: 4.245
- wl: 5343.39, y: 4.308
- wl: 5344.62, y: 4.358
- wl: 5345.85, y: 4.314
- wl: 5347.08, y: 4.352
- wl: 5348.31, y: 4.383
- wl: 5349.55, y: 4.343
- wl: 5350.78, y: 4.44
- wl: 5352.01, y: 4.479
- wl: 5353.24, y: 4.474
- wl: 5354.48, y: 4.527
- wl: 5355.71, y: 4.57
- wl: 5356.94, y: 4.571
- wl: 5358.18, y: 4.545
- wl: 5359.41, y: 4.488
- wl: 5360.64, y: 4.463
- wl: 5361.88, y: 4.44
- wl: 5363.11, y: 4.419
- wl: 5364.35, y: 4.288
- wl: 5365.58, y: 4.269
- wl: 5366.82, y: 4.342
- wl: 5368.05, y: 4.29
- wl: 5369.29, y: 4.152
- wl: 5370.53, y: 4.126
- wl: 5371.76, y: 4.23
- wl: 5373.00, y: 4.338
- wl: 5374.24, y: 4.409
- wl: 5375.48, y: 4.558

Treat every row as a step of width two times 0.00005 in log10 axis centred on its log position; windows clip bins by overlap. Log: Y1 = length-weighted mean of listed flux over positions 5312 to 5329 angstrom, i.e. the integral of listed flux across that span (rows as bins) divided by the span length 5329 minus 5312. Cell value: 4.36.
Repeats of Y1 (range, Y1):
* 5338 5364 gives 4.40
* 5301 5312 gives 4.47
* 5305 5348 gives 4.36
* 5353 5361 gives 4.52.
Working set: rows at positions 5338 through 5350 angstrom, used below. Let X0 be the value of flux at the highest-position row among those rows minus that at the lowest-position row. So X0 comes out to 0.00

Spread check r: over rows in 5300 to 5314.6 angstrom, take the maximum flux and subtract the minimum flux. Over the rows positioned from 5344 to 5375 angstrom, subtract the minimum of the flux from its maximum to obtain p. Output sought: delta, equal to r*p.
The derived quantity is 0.10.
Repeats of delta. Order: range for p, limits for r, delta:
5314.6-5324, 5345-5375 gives 0.12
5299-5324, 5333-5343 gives 0.11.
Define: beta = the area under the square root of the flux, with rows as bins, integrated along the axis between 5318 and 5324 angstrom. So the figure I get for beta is 12.7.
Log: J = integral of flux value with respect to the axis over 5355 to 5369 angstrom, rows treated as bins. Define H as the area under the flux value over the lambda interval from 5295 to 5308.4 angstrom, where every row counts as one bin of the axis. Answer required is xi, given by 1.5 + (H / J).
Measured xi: 2.45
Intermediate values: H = 58.8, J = 61.9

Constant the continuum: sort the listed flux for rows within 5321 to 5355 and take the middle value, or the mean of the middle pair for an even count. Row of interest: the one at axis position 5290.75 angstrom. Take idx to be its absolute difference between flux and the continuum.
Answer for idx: 0.26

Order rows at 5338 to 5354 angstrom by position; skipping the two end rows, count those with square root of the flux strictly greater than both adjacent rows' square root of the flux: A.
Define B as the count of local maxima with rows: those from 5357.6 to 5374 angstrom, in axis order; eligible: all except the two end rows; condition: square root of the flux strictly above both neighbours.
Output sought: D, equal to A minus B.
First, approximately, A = 3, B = 1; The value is 2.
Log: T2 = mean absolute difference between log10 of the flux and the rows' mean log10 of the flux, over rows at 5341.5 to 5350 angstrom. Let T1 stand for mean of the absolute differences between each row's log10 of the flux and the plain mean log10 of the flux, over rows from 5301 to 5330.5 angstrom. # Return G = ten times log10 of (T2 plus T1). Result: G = -17.3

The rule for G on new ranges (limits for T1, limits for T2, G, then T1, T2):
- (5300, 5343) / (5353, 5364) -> -17.4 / 0.0137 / 0.0046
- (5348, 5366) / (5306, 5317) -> -18.6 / 0.0071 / 0.0067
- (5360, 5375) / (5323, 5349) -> -16.6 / 0.0089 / 0.0130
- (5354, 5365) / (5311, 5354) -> -17.1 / 0.0066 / 0.0129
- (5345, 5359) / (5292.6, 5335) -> -16.7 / 0.0078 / 0.0136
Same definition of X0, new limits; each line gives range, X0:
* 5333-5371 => -0.35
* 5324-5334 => 0.21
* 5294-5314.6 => 0.06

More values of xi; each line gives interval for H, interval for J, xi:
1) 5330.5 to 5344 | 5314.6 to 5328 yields 2.50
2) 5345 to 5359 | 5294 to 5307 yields 2.59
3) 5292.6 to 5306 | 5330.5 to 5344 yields 2.51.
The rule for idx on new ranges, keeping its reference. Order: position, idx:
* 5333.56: 0.13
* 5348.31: 0.03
